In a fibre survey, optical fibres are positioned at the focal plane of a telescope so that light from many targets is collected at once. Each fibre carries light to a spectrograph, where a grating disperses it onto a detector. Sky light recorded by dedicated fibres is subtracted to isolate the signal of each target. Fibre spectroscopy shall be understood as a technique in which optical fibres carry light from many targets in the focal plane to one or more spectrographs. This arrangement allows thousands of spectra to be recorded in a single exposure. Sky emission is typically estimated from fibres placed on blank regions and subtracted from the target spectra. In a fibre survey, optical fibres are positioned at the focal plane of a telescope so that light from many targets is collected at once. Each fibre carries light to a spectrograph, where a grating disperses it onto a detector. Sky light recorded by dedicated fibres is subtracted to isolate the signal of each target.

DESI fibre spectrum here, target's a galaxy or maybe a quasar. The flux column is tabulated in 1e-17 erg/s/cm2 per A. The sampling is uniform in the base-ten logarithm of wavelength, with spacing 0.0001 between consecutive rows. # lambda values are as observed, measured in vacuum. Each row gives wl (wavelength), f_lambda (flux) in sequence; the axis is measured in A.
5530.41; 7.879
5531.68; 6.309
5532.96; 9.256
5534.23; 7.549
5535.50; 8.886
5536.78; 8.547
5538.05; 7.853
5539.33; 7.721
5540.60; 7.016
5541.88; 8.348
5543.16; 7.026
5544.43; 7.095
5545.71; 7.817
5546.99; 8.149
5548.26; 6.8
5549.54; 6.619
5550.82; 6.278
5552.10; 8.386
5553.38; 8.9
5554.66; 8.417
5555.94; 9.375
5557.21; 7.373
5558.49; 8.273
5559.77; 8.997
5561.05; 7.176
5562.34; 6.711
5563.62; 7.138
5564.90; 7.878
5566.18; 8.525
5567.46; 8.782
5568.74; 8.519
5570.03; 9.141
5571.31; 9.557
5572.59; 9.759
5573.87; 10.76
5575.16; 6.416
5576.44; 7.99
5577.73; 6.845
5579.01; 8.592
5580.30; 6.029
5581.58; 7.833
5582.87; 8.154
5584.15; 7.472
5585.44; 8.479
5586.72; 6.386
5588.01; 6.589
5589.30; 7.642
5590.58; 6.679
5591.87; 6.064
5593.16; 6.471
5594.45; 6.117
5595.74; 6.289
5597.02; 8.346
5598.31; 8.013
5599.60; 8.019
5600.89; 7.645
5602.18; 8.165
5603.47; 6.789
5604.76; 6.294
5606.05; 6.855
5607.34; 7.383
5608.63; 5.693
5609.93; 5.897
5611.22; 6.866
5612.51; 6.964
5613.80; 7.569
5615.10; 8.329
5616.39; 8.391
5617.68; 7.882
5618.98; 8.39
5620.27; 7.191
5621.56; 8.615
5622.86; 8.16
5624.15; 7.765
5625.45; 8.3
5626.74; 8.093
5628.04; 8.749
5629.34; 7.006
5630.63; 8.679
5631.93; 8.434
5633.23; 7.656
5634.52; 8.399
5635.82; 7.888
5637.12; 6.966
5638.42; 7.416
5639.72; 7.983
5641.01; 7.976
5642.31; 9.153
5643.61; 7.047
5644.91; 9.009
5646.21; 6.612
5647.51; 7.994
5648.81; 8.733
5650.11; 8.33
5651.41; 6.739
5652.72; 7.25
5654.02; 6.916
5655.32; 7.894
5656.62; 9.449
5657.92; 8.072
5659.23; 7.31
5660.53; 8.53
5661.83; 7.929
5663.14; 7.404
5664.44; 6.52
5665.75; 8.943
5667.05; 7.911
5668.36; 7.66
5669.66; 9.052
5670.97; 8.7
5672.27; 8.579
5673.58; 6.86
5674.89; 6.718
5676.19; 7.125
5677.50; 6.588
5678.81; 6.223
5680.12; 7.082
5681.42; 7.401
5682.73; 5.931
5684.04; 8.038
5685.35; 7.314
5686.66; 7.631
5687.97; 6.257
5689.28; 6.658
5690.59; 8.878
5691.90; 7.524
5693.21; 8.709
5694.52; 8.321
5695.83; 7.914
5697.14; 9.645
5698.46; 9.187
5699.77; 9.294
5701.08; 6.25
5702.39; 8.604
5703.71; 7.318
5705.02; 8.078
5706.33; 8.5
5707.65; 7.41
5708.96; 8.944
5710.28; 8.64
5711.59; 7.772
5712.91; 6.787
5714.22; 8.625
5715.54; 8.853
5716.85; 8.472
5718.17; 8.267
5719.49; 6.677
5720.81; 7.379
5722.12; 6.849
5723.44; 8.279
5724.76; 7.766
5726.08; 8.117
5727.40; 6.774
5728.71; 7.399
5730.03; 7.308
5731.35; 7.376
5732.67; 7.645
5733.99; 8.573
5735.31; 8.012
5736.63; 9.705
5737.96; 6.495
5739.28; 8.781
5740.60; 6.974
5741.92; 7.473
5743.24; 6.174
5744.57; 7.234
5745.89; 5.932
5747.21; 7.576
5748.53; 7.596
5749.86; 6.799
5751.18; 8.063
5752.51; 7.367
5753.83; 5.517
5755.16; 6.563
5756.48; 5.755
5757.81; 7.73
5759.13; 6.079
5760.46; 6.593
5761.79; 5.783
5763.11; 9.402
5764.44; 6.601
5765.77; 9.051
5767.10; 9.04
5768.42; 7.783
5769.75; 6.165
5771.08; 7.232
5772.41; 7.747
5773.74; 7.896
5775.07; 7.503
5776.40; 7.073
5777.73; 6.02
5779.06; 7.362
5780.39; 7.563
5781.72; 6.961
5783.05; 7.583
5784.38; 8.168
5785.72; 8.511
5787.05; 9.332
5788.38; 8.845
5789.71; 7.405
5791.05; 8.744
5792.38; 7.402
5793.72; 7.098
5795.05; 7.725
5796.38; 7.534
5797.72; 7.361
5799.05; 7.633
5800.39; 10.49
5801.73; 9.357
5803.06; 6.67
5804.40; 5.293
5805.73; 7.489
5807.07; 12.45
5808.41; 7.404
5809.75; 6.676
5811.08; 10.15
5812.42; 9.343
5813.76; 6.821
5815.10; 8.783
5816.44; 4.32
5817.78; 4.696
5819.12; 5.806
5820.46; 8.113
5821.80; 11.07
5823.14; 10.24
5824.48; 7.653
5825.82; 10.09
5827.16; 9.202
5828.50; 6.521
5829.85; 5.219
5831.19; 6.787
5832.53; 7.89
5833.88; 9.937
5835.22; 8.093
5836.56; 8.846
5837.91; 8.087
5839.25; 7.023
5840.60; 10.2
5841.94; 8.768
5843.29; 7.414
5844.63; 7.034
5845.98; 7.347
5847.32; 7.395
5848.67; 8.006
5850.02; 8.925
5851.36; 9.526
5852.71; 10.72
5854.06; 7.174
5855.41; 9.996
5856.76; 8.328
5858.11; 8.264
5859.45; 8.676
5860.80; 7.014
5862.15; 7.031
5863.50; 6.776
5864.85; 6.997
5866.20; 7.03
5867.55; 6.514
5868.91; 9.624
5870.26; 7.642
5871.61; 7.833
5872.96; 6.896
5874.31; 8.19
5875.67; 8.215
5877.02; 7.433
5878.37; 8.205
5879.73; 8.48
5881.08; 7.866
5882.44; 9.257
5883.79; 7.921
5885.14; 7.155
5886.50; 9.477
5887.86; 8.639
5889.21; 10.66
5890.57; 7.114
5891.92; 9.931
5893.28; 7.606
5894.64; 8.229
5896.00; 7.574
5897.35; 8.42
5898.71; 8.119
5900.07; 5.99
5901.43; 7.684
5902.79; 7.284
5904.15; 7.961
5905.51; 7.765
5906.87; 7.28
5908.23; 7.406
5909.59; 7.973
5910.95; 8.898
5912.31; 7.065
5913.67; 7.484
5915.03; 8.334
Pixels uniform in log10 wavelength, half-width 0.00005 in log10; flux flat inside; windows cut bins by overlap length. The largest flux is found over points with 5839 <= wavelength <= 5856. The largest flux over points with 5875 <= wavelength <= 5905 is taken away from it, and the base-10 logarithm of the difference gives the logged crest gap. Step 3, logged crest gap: -1.22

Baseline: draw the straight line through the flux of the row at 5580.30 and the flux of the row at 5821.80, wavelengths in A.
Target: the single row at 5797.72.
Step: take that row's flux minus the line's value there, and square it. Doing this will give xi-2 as 10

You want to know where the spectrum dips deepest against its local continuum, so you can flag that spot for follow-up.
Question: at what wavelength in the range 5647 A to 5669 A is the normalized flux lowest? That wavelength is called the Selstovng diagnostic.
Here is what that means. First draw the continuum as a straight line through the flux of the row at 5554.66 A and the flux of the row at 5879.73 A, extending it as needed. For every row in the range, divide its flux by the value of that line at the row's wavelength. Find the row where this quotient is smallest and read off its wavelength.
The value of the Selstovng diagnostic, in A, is 5664.44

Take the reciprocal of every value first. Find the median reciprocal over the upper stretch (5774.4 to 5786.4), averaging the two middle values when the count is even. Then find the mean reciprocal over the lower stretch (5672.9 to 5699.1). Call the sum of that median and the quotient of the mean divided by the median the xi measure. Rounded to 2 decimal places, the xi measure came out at 1.15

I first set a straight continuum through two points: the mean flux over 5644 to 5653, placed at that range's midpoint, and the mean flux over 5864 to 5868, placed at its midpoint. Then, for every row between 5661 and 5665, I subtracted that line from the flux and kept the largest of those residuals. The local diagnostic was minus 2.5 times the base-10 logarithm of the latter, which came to 1.9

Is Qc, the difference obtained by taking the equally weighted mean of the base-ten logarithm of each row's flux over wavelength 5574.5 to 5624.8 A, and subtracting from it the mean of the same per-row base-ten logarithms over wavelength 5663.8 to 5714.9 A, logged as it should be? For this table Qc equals -0.03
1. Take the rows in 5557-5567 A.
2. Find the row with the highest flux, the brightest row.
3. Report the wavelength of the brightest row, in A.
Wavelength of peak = 5559.77 A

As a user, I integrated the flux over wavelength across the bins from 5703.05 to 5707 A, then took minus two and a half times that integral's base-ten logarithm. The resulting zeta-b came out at -3.74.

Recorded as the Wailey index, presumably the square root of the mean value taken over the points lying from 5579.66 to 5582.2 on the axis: 2.63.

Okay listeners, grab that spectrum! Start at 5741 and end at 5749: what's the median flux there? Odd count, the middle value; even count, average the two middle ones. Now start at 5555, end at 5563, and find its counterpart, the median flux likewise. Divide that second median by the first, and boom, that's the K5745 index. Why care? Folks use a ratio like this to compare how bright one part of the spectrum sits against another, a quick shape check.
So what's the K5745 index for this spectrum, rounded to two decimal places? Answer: 1.06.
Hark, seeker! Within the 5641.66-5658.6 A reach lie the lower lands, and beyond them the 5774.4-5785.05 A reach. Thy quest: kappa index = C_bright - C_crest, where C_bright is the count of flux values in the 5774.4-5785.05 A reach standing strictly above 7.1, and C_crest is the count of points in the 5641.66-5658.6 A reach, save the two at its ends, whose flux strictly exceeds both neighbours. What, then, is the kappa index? 1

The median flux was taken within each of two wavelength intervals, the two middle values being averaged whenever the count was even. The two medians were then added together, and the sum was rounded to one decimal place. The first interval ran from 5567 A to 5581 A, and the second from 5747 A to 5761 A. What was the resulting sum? 15.4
